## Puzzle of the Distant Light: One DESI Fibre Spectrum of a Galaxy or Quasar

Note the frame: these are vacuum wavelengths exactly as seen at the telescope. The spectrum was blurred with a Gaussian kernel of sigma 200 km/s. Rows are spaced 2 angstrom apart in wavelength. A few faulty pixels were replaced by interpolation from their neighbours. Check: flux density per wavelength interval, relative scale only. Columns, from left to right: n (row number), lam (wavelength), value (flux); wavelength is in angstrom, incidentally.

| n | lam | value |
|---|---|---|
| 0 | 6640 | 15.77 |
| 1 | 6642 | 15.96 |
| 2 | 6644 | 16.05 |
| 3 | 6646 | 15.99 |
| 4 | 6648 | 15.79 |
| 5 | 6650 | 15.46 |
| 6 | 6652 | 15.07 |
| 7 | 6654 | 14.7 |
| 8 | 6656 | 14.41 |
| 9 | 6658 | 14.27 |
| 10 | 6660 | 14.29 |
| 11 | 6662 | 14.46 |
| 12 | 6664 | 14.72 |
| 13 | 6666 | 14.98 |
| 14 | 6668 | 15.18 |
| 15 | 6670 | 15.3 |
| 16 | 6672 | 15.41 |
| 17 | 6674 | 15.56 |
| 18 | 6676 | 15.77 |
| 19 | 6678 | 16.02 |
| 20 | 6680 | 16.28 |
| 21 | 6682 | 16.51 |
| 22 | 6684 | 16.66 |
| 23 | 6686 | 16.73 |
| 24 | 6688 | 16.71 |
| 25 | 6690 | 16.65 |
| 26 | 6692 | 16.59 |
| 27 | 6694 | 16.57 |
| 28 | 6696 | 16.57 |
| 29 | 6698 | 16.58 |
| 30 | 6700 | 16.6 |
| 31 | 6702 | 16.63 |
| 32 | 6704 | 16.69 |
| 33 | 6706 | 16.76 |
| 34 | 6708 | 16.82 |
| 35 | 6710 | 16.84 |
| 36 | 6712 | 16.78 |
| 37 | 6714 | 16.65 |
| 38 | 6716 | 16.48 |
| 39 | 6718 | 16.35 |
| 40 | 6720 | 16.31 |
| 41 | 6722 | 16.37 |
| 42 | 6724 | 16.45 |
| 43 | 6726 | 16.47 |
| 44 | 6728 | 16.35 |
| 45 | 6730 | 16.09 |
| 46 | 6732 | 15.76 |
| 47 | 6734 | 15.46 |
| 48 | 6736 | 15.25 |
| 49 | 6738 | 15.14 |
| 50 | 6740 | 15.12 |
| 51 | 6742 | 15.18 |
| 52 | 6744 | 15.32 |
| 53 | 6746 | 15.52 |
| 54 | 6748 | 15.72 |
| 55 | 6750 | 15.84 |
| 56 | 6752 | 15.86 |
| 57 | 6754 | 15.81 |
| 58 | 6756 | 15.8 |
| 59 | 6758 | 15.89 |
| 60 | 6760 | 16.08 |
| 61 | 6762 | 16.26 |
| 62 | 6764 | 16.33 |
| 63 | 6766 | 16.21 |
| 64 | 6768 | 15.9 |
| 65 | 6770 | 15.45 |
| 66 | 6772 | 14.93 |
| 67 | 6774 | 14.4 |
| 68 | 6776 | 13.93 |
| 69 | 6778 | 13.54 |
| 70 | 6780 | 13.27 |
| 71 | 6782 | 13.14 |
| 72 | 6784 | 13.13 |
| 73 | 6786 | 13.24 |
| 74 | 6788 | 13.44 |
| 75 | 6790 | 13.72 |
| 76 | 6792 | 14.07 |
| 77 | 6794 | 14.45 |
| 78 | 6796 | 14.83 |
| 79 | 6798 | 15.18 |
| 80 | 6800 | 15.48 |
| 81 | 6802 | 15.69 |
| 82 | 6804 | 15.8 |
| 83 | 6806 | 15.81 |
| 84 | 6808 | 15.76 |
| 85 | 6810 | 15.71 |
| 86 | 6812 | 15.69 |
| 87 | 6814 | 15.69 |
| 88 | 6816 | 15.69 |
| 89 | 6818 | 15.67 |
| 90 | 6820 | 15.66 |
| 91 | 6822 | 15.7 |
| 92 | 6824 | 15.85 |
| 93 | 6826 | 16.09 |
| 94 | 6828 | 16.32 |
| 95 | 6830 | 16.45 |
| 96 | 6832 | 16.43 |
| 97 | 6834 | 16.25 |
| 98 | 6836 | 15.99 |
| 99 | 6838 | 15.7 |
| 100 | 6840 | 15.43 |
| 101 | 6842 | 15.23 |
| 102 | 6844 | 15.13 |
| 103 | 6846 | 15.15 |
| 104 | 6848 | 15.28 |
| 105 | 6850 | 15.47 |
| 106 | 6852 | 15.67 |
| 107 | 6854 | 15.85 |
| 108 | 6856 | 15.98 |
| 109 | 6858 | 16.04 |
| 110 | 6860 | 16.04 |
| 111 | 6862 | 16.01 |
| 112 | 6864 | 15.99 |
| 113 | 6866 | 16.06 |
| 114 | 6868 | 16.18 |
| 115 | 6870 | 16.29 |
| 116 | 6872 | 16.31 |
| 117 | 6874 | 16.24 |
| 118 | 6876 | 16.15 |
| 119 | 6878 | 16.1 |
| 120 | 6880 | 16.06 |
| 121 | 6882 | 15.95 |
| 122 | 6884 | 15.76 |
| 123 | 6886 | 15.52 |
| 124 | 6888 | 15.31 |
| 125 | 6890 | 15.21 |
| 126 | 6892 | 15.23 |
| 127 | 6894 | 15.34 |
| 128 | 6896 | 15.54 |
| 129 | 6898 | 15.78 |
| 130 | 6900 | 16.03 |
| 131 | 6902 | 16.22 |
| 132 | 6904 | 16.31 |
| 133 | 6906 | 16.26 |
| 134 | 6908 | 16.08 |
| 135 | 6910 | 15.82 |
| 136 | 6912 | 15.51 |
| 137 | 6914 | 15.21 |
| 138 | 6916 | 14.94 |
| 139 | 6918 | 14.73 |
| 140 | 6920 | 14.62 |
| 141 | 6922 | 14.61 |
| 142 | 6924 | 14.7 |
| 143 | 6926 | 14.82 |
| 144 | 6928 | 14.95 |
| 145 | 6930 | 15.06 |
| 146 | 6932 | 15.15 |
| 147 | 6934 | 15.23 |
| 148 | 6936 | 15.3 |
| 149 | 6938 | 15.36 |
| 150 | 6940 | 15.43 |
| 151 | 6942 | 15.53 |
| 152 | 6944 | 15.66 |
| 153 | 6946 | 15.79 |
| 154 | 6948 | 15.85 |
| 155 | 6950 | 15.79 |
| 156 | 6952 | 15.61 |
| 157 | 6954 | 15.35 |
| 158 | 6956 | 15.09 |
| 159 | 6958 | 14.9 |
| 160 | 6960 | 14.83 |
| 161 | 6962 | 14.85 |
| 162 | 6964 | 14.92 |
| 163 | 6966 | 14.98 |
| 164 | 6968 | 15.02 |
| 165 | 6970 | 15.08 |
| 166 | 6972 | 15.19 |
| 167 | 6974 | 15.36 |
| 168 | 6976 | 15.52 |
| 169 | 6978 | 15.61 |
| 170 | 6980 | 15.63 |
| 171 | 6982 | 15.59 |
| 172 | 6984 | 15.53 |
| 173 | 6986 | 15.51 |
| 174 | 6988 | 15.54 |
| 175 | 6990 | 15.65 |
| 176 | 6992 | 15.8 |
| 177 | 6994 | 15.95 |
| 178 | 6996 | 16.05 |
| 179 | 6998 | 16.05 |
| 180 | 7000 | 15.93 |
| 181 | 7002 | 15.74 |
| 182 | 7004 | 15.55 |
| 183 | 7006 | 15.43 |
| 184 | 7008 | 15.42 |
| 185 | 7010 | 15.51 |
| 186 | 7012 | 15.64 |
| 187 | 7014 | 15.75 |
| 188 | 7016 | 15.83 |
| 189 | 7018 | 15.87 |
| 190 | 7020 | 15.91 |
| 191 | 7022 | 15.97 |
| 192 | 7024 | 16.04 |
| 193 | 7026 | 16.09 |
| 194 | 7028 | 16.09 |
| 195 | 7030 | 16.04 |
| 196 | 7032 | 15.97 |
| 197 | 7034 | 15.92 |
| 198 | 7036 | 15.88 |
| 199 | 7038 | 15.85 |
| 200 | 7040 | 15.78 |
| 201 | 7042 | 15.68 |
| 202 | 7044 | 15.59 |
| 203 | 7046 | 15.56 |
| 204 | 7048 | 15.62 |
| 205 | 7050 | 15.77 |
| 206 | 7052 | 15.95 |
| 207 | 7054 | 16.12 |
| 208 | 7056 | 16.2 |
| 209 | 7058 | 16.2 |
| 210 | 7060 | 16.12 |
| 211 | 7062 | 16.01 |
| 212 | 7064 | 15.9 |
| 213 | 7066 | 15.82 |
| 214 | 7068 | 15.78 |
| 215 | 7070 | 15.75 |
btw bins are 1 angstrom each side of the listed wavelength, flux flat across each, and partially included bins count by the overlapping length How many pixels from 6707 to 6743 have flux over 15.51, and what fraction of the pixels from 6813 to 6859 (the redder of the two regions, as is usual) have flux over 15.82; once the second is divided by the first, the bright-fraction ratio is 0.03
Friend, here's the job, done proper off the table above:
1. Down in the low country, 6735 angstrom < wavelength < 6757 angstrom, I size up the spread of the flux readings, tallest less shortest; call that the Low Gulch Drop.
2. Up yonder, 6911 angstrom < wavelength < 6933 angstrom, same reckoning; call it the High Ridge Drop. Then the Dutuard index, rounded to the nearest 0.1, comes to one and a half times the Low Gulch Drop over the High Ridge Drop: 1.2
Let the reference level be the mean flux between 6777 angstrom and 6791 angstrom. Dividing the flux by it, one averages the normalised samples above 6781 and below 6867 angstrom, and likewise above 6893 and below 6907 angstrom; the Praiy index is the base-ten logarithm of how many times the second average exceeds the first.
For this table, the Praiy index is 0.015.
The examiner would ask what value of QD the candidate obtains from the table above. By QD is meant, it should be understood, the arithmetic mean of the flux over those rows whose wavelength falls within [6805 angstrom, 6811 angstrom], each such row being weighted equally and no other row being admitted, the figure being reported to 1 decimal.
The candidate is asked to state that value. 15.8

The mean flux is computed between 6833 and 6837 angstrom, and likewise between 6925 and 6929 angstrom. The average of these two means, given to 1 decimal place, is 15.5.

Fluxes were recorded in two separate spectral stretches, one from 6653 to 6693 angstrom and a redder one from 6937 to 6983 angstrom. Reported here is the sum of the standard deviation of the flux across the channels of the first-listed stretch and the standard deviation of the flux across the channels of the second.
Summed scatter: 1.2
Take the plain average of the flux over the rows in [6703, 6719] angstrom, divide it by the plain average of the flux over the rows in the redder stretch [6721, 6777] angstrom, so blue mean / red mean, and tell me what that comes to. 1.06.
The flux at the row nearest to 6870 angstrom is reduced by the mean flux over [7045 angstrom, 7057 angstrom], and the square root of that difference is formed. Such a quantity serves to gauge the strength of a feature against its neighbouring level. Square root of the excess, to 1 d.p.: 0.6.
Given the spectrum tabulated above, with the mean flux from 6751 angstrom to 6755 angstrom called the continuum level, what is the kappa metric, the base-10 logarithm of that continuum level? 1.200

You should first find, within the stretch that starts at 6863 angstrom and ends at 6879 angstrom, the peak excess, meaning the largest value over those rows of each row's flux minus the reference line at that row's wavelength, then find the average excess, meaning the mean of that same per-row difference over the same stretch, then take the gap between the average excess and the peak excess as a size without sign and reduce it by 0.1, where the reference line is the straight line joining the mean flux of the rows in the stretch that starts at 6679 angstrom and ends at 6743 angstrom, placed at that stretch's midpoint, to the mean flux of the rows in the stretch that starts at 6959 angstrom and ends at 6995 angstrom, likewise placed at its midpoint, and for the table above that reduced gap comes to 0.0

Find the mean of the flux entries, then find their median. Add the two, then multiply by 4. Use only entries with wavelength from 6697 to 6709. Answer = 133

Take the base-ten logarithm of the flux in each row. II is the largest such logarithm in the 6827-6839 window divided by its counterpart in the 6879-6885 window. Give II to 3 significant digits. 1.01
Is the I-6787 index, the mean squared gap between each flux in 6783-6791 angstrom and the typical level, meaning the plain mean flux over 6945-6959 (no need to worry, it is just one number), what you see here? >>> 4.5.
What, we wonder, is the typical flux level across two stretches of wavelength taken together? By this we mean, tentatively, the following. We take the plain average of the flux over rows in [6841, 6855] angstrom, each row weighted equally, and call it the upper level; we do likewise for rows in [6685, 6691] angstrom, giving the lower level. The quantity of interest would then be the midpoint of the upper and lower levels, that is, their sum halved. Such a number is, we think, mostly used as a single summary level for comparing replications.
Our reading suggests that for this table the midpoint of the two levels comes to 16.0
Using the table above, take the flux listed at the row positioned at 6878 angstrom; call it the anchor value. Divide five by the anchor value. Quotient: 0.311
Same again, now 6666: 0.334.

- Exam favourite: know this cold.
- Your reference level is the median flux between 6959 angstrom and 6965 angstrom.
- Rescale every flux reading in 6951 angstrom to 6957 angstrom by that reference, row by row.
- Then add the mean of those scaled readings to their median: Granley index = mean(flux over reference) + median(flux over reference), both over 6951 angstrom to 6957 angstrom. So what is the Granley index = 2.07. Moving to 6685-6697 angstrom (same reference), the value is 2.24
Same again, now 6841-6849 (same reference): 2.05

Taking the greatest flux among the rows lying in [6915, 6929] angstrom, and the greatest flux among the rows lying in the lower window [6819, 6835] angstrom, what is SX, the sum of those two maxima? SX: 31.4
